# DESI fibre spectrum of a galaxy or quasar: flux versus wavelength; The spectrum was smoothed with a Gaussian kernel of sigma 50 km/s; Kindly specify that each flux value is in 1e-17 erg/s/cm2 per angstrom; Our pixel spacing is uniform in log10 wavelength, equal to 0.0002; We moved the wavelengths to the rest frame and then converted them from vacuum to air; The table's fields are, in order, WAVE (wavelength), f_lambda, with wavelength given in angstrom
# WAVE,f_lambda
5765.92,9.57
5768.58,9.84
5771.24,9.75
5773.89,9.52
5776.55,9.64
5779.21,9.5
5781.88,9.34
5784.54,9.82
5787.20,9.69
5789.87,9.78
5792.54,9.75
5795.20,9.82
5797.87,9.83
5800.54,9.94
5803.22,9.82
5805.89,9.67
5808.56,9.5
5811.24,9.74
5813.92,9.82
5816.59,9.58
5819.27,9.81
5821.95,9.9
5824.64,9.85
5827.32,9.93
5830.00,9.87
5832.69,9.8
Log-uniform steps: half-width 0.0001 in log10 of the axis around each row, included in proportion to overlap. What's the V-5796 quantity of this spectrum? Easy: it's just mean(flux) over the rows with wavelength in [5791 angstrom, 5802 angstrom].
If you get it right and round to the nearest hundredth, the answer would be 9.83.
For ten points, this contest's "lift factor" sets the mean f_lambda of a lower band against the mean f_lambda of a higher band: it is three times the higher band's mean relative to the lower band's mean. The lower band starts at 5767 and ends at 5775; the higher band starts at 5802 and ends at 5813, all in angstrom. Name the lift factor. 2.99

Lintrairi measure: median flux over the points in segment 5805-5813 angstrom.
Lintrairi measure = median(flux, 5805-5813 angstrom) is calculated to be 9.67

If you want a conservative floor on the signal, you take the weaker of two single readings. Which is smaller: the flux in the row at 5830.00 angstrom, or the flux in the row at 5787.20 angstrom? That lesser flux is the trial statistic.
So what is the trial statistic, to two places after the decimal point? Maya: 9.69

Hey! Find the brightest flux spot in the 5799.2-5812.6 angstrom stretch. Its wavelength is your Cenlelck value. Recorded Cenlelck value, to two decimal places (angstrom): 5800.54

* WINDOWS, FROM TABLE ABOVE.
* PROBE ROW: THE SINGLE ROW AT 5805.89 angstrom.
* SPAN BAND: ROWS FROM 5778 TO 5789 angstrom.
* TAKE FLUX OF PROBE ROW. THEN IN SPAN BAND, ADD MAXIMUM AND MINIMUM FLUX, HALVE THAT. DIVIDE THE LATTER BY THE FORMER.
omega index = 0.99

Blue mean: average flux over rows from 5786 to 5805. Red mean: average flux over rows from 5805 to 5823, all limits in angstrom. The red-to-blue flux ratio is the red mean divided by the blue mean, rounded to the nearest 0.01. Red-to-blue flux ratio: 0.99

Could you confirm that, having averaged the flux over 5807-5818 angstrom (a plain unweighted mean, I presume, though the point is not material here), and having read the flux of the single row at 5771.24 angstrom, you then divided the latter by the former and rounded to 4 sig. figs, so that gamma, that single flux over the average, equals 1.009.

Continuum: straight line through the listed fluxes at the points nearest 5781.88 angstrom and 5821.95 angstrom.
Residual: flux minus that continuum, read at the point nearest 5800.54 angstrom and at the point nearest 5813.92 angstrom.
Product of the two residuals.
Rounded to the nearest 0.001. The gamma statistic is 0.011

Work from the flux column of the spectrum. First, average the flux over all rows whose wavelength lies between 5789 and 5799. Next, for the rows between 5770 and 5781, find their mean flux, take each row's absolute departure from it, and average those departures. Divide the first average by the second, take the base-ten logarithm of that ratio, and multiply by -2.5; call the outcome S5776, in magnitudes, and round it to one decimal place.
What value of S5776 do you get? -5.1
